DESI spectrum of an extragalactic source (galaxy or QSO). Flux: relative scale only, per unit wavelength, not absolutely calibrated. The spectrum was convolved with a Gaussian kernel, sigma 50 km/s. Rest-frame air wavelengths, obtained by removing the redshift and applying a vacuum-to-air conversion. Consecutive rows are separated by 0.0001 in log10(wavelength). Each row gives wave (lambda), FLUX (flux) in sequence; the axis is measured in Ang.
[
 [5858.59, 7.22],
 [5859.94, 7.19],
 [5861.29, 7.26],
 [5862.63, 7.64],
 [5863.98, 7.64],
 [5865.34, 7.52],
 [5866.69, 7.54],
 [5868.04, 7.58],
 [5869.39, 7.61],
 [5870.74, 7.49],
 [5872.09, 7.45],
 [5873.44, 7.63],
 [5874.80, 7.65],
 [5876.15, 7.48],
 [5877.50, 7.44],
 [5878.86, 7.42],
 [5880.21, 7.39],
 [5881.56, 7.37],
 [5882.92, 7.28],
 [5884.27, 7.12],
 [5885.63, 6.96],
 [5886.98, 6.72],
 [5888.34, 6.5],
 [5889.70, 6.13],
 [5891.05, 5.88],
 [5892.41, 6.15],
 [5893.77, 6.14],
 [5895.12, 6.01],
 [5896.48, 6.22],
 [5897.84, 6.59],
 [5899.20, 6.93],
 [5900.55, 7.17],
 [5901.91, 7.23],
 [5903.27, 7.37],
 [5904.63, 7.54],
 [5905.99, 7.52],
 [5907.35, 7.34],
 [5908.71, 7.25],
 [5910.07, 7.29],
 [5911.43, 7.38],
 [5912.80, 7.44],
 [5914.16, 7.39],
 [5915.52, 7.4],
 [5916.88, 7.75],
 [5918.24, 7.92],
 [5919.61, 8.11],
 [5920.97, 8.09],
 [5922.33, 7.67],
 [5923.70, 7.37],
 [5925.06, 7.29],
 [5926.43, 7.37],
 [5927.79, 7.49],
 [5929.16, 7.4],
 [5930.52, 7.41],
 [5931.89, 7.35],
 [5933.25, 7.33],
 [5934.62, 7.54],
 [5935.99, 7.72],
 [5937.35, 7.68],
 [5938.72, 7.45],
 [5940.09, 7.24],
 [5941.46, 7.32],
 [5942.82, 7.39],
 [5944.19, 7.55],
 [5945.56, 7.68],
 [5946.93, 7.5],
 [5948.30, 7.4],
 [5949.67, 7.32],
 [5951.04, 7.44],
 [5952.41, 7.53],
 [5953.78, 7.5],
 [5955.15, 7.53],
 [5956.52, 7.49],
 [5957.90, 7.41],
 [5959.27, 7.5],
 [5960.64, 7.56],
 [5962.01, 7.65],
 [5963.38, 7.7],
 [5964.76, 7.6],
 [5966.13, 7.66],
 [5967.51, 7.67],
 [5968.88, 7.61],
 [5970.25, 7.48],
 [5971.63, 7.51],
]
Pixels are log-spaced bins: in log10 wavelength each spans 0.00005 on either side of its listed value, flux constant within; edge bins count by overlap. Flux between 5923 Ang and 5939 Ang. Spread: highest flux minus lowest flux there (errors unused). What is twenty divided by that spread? 47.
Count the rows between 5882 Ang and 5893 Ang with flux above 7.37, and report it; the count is 0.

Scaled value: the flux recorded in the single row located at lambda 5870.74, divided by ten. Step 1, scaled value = 0.75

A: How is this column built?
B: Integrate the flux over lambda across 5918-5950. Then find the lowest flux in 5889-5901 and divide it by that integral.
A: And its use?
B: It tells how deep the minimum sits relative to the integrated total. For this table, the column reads 0.024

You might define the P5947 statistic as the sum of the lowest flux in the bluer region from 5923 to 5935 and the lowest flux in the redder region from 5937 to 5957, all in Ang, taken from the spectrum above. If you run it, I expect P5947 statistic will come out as 14.5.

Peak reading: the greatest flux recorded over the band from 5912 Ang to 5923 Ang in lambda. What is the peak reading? 8.11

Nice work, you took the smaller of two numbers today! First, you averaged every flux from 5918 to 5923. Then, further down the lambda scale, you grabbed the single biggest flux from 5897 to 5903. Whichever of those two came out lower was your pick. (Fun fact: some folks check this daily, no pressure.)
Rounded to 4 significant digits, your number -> 7.230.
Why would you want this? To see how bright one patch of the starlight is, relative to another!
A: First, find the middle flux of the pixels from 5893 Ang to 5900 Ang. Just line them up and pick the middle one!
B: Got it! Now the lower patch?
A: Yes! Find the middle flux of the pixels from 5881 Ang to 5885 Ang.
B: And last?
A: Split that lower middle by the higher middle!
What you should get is 1.17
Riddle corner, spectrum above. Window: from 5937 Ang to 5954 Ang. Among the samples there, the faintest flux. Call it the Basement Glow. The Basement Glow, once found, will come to 7.24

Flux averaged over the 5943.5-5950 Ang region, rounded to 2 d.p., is 7.49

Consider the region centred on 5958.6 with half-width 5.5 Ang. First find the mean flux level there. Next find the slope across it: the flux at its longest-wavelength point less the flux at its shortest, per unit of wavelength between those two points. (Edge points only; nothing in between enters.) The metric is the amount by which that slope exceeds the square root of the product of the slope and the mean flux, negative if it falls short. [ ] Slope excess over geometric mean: -0.38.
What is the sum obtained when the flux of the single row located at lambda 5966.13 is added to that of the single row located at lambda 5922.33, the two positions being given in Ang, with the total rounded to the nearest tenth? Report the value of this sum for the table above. 15.3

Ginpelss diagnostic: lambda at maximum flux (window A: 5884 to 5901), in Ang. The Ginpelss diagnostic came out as 5900.55 Ang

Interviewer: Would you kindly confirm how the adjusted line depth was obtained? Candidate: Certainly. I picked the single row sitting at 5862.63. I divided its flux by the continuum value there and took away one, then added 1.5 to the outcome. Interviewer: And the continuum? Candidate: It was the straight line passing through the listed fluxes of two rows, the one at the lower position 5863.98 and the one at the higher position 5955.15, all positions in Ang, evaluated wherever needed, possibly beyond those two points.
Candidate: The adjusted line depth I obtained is 1.50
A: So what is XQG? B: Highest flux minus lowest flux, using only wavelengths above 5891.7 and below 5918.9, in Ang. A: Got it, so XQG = 1.91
